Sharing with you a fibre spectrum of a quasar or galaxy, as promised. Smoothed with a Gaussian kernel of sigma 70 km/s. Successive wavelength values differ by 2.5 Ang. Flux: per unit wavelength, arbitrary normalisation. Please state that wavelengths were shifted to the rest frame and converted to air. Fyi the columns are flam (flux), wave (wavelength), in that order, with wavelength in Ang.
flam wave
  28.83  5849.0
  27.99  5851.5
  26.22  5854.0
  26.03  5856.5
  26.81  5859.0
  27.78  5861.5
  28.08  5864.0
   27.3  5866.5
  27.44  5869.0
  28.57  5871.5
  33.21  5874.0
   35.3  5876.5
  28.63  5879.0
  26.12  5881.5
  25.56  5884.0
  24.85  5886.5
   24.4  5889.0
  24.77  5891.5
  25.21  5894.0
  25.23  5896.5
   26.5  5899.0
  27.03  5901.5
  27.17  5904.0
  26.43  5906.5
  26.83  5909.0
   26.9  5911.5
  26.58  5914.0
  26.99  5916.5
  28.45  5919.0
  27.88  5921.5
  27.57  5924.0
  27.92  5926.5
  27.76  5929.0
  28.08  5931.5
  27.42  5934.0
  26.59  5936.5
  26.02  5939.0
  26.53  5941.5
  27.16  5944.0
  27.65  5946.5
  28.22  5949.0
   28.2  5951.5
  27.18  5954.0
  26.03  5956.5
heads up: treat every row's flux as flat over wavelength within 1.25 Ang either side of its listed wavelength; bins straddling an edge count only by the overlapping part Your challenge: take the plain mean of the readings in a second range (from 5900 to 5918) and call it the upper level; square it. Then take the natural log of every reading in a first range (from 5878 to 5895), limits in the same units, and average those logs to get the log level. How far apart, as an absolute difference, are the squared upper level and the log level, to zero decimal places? 718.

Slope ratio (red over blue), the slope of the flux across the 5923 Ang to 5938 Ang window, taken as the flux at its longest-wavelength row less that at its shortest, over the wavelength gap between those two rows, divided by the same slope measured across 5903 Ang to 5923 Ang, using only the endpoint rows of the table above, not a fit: -1.9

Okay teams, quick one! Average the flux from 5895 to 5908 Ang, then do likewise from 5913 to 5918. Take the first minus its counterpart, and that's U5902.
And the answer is 0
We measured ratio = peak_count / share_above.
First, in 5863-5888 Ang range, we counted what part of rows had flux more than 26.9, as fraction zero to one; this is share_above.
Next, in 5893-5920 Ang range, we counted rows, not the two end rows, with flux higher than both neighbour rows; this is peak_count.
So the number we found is 2.9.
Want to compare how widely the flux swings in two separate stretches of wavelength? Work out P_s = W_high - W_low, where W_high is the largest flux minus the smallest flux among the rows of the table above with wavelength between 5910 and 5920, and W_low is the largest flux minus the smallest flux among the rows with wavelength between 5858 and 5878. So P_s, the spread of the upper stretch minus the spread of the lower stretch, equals -6.6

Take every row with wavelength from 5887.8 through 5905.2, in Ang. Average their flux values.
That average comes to 25.8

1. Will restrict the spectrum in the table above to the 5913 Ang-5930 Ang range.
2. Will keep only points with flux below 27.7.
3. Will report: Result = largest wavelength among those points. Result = 5924.0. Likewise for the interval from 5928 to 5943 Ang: 5941.5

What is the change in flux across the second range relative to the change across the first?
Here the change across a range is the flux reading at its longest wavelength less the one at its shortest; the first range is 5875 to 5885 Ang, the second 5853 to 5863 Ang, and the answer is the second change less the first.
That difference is 11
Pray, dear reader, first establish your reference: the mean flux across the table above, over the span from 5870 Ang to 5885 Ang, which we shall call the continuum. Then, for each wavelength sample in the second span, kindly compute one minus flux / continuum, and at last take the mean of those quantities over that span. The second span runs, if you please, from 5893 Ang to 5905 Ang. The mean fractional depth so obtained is 0.11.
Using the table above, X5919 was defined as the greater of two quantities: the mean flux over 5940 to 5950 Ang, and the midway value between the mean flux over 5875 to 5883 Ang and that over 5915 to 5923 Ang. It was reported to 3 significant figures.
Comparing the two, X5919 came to 28.9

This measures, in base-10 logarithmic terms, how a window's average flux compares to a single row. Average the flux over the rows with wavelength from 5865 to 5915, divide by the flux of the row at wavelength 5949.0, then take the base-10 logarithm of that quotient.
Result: -0.02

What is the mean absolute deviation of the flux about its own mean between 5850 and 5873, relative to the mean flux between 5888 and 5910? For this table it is 0.026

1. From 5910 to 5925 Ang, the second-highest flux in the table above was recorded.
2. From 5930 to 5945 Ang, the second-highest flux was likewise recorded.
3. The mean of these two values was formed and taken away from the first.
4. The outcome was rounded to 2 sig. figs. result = 0.23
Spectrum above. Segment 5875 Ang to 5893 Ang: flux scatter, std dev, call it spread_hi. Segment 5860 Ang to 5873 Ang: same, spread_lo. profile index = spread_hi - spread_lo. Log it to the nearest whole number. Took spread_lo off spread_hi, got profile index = 3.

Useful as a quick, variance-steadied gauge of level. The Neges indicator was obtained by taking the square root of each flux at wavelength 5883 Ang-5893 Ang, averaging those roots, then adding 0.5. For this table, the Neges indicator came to 5.49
